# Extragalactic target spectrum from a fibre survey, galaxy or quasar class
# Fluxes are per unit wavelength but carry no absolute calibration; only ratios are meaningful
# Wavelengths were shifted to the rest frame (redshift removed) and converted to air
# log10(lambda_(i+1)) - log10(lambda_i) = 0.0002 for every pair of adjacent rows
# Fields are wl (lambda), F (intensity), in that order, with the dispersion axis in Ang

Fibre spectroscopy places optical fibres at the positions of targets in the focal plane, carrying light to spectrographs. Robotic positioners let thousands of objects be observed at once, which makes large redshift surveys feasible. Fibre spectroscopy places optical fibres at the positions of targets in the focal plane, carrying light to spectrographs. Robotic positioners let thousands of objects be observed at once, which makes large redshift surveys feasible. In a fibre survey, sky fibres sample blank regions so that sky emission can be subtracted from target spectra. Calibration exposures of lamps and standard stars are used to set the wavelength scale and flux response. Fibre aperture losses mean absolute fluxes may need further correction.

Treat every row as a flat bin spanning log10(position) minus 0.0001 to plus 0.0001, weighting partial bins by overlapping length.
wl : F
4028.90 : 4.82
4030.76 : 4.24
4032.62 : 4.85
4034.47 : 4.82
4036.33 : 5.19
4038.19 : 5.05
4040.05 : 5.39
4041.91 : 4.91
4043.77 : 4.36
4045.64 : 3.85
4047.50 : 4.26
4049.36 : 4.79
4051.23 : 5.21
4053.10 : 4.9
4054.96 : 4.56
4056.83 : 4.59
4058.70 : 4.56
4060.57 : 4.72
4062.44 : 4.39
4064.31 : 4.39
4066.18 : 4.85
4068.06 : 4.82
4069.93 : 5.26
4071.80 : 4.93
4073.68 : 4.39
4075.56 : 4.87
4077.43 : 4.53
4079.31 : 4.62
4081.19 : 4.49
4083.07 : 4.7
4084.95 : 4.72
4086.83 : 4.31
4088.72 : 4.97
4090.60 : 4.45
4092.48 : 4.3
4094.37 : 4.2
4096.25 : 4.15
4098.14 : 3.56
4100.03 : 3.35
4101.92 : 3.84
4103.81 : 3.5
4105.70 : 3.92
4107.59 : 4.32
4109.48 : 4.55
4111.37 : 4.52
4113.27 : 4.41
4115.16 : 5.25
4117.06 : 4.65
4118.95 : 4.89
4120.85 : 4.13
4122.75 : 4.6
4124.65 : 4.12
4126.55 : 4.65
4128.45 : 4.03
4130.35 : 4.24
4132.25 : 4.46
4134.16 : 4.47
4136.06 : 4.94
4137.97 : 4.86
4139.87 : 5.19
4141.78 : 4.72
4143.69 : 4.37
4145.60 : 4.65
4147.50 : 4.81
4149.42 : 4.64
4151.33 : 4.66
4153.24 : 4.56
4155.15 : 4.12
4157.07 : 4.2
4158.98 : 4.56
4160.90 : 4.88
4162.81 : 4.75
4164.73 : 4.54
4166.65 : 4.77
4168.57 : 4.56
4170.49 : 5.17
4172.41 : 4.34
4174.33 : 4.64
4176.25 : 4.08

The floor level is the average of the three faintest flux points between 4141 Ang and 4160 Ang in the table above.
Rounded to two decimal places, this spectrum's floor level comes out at 4.23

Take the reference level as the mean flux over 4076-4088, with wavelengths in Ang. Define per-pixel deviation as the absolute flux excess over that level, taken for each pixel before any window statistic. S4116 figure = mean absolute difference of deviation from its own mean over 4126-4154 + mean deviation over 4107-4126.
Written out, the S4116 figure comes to 0.39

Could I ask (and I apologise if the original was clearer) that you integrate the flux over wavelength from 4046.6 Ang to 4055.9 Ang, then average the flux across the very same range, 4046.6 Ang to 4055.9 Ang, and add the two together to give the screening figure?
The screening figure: 49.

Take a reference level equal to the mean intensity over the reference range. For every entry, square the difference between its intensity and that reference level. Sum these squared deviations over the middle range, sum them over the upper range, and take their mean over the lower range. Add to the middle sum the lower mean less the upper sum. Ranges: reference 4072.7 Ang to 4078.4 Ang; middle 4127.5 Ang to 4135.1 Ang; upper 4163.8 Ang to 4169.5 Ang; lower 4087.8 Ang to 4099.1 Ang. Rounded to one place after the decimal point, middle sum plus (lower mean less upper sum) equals 0.7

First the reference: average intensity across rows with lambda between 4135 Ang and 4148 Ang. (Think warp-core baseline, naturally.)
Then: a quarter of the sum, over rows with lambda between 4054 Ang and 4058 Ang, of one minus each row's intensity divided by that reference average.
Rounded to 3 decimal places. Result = 0.023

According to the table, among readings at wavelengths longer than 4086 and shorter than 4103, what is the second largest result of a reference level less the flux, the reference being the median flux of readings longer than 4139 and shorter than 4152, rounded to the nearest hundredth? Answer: 1.10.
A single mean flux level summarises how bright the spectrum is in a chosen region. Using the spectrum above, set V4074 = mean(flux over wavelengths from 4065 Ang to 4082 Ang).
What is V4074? 4.75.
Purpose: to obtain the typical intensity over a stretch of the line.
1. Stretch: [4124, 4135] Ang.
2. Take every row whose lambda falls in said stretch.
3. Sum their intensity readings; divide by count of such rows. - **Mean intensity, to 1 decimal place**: 4.3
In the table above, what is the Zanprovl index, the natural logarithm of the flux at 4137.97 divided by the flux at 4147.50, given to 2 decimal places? 0.01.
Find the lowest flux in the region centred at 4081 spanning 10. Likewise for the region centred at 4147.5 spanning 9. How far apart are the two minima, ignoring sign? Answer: 0.1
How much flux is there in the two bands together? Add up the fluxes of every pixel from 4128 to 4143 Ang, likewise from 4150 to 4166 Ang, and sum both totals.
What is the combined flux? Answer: 73.2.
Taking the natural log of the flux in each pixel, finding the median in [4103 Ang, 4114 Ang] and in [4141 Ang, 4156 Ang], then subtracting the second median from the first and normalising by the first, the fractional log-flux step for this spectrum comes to -0.042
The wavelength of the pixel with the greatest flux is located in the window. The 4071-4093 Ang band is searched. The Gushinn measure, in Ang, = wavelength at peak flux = 4088.72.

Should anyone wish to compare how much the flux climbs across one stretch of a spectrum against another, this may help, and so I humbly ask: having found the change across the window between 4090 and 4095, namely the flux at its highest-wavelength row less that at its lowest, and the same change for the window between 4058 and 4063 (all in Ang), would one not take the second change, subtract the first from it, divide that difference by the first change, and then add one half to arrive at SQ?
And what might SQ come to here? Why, 0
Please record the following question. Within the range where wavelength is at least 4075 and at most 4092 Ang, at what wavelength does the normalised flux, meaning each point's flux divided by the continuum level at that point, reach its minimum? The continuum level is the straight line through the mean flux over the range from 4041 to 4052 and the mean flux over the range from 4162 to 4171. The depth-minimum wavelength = 4086.83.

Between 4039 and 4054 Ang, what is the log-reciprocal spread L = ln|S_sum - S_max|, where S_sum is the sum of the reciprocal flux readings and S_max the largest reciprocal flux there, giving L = 0.377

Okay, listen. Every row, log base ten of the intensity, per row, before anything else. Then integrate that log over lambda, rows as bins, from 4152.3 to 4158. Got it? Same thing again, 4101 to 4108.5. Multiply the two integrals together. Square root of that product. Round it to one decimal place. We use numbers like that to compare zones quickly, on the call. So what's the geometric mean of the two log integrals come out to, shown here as 4.0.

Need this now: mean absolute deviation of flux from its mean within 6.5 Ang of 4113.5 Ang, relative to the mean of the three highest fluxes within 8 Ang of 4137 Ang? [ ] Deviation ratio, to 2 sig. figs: 0.047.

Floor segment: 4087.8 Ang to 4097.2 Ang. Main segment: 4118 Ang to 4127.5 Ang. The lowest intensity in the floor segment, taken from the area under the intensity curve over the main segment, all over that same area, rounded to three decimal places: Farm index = 0.902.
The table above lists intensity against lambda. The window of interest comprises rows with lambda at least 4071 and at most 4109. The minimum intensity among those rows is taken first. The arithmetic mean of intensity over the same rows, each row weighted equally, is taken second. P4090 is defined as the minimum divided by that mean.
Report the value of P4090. 0.78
